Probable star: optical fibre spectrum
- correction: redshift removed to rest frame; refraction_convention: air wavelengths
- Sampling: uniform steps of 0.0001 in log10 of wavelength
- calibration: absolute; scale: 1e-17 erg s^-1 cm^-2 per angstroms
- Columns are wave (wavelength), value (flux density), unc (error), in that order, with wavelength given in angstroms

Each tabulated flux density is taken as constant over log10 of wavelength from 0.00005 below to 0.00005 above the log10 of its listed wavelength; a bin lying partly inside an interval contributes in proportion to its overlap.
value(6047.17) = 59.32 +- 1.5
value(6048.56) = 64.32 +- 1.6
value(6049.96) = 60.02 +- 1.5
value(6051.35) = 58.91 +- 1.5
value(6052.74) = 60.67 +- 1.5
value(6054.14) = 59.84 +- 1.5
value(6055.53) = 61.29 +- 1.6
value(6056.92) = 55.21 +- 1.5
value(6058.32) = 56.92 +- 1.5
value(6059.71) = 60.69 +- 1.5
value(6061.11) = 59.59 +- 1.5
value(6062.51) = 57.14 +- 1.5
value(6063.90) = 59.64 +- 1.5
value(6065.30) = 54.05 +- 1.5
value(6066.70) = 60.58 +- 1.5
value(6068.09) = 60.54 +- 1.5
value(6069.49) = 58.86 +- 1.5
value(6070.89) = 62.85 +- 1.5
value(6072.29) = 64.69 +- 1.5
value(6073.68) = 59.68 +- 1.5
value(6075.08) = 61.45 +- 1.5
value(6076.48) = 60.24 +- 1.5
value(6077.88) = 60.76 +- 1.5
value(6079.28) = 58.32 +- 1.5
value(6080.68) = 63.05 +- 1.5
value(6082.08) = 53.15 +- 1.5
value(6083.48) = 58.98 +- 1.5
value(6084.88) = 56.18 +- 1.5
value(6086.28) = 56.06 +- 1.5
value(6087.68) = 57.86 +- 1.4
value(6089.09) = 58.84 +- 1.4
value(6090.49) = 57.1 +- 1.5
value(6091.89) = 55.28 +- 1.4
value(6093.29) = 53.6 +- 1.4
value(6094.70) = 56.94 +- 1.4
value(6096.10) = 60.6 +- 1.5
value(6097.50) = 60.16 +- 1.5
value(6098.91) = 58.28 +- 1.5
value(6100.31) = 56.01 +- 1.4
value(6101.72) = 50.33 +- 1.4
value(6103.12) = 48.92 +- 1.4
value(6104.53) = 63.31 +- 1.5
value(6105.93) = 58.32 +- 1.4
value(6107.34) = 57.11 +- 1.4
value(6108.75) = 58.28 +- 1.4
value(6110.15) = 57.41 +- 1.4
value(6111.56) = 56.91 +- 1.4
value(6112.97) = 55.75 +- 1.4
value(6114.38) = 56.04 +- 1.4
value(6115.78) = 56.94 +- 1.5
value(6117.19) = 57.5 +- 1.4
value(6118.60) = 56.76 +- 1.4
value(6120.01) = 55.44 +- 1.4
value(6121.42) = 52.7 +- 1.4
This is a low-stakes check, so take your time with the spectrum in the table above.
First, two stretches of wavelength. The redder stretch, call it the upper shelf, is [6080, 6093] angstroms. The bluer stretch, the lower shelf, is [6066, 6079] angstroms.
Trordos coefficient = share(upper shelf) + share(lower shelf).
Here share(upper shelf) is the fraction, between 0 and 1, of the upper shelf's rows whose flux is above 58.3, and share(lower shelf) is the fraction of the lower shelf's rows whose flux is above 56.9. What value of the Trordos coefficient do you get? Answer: 1.33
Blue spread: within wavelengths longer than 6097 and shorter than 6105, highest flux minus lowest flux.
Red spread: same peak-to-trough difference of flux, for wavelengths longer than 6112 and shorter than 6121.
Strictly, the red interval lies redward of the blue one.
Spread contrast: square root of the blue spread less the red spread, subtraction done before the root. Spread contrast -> 3.5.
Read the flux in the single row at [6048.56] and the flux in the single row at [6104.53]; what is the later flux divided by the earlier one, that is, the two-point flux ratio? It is 0.98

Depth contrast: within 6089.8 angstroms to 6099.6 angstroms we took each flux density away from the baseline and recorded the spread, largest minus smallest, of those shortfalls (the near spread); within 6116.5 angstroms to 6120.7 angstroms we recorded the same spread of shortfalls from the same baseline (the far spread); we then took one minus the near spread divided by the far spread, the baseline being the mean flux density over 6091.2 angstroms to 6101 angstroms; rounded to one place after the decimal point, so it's -2.4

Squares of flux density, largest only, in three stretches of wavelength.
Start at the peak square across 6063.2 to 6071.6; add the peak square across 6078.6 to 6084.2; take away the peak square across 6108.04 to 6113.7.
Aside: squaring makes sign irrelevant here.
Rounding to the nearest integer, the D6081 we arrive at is 4529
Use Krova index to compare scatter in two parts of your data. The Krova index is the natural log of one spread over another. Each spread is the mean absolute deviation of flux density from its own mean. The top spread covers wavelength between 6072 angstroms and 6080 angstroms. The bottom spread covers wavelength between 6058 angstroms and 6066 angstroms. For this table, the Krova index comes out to -0.3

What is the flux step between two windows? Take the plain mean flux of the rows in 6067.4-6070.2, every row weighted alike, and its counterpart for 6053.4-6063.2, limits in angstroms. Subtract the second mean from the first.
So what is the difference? 1.0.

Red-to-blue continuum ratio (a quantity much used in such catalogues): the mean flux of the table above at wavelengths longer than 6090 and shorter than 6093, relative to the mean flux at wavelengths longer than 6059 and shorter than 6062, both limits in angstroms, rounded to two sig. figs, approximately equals 0.93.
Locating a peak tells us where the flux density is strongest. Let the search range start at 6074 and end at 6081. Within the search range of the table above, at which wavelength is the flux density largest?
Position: 6080.68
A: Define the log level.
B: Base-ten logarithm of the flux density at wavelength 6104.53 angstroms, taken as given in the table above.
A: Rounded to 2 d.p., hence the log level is 1.80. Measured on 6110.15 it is 1.76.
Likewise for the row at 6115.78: 1.76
